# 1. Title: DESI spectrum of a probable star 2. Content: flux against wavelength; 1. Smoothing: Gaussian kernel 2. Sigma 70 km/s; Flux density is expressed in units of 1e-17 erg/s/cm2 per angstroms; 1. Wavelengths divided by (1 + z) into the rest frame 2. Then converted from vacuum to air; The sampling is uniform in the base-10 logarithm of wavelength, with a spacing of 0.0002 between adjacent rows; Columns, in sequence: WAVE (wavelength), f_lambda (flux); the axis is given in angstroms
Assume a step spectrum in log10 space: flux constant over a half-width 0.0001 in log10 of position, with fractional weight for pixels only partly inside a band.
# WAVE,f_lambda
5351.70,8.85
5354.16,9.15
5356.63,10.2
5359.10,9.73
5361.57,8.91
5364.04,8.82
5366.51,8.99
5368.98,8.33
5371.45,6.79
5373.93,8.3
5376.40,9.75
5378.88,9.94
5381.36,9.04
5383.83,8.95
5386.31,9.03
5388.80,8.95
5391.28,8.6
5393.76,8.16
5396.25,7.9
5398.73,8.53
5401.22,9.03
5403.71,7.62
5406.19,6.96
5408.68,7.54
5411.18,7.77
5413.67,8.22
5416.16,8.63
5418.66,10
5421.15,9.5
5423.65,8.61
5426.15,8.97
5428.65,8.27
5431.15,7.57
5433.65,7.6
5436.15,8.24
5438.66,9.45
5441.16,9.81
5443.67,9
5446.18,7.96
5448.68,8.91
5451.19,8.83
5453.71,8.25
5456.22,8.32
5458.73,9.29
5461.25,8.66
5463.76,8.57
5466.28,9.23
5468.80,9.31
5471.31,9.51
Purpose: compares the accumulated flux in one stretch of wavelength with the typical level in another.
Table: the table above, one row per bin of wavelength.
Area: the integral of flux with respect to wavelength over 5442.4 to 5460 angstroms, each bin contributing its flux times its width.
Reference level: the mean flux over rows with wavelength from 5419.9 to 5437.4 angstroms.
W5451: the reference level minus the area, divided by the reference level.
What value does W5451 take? -17.1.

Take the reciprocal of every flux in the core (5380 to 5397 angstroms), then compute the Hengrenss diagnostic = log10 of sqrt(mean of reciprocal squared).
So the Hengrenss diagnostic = -0.936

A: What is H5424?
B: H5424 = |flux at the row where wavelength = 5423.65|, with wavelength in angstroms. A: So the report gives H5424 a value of 8.6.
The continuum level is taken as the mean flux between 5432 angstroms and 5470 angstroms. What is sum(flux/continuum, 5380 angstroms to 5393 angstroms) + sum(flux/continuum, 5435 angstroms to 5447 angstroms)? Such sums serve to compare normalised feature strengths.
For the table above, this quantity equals 10.2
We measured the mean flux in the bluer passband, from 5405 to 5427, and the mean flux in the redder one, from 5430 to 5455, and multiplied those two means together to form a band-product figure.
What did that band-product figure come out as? 72.5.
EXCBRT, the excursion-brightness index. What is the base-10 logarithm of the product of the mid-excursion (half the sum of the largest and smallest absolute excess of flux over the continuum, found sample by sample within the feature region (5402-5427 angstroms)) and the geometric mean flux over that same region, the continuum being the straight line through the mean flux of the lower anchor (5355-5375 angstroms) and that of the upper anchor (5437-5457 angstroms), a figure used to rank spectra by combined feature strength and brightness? 0.92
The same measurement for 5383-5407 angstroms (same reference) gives 0.92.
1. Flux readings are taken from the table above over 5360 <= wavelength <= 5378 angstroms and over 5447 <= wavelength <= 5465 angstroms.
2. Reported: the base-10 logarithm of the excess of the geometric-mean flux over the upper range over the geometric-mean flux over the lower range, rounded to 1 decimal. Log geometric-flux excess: -0.8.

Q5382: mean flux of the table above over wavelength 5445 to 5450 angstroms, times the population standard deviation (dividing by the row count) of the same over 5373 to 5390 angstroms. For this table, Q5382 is 4.3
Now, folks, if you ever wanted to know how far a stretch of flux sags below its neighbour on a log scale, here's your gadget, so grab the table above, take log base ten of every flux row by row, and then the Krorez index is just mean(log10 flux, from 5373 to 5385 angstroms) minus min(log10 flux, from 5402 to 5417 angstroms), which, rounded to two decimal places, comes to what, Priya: 0.12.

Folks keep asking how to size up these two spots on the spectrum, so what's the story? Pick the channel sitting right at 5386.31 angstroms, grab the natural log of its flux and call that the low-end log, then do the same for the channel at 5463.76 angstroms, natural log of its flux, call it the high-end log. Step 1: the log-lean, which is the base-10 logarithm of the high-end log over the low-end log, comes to -0.010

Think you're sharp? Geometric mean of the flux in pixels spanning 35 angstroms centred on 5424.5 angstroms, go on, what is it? 8.55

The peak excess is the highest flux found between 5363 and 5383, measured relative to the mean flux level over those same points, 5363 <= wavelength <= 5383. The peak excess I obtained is 1.2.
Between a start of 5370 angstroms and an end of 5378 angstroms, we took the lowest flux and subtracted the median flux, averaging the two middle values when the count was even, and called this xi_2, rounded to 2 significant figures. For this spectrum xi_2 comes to -1.5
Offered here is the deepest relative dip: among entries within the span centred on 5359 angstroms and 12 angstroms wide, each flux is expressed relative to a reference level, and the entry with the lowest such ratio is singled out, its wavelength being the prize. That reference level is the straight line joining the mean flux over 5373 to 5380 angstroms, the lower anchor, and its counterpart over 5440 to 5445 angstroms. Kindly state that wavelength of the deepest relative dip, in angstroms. 5364.04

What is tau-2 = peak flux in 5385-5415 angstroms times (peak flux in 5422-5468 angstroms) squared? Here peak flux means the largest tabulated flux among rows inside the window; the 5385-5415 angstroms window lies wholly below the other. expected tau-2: 869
